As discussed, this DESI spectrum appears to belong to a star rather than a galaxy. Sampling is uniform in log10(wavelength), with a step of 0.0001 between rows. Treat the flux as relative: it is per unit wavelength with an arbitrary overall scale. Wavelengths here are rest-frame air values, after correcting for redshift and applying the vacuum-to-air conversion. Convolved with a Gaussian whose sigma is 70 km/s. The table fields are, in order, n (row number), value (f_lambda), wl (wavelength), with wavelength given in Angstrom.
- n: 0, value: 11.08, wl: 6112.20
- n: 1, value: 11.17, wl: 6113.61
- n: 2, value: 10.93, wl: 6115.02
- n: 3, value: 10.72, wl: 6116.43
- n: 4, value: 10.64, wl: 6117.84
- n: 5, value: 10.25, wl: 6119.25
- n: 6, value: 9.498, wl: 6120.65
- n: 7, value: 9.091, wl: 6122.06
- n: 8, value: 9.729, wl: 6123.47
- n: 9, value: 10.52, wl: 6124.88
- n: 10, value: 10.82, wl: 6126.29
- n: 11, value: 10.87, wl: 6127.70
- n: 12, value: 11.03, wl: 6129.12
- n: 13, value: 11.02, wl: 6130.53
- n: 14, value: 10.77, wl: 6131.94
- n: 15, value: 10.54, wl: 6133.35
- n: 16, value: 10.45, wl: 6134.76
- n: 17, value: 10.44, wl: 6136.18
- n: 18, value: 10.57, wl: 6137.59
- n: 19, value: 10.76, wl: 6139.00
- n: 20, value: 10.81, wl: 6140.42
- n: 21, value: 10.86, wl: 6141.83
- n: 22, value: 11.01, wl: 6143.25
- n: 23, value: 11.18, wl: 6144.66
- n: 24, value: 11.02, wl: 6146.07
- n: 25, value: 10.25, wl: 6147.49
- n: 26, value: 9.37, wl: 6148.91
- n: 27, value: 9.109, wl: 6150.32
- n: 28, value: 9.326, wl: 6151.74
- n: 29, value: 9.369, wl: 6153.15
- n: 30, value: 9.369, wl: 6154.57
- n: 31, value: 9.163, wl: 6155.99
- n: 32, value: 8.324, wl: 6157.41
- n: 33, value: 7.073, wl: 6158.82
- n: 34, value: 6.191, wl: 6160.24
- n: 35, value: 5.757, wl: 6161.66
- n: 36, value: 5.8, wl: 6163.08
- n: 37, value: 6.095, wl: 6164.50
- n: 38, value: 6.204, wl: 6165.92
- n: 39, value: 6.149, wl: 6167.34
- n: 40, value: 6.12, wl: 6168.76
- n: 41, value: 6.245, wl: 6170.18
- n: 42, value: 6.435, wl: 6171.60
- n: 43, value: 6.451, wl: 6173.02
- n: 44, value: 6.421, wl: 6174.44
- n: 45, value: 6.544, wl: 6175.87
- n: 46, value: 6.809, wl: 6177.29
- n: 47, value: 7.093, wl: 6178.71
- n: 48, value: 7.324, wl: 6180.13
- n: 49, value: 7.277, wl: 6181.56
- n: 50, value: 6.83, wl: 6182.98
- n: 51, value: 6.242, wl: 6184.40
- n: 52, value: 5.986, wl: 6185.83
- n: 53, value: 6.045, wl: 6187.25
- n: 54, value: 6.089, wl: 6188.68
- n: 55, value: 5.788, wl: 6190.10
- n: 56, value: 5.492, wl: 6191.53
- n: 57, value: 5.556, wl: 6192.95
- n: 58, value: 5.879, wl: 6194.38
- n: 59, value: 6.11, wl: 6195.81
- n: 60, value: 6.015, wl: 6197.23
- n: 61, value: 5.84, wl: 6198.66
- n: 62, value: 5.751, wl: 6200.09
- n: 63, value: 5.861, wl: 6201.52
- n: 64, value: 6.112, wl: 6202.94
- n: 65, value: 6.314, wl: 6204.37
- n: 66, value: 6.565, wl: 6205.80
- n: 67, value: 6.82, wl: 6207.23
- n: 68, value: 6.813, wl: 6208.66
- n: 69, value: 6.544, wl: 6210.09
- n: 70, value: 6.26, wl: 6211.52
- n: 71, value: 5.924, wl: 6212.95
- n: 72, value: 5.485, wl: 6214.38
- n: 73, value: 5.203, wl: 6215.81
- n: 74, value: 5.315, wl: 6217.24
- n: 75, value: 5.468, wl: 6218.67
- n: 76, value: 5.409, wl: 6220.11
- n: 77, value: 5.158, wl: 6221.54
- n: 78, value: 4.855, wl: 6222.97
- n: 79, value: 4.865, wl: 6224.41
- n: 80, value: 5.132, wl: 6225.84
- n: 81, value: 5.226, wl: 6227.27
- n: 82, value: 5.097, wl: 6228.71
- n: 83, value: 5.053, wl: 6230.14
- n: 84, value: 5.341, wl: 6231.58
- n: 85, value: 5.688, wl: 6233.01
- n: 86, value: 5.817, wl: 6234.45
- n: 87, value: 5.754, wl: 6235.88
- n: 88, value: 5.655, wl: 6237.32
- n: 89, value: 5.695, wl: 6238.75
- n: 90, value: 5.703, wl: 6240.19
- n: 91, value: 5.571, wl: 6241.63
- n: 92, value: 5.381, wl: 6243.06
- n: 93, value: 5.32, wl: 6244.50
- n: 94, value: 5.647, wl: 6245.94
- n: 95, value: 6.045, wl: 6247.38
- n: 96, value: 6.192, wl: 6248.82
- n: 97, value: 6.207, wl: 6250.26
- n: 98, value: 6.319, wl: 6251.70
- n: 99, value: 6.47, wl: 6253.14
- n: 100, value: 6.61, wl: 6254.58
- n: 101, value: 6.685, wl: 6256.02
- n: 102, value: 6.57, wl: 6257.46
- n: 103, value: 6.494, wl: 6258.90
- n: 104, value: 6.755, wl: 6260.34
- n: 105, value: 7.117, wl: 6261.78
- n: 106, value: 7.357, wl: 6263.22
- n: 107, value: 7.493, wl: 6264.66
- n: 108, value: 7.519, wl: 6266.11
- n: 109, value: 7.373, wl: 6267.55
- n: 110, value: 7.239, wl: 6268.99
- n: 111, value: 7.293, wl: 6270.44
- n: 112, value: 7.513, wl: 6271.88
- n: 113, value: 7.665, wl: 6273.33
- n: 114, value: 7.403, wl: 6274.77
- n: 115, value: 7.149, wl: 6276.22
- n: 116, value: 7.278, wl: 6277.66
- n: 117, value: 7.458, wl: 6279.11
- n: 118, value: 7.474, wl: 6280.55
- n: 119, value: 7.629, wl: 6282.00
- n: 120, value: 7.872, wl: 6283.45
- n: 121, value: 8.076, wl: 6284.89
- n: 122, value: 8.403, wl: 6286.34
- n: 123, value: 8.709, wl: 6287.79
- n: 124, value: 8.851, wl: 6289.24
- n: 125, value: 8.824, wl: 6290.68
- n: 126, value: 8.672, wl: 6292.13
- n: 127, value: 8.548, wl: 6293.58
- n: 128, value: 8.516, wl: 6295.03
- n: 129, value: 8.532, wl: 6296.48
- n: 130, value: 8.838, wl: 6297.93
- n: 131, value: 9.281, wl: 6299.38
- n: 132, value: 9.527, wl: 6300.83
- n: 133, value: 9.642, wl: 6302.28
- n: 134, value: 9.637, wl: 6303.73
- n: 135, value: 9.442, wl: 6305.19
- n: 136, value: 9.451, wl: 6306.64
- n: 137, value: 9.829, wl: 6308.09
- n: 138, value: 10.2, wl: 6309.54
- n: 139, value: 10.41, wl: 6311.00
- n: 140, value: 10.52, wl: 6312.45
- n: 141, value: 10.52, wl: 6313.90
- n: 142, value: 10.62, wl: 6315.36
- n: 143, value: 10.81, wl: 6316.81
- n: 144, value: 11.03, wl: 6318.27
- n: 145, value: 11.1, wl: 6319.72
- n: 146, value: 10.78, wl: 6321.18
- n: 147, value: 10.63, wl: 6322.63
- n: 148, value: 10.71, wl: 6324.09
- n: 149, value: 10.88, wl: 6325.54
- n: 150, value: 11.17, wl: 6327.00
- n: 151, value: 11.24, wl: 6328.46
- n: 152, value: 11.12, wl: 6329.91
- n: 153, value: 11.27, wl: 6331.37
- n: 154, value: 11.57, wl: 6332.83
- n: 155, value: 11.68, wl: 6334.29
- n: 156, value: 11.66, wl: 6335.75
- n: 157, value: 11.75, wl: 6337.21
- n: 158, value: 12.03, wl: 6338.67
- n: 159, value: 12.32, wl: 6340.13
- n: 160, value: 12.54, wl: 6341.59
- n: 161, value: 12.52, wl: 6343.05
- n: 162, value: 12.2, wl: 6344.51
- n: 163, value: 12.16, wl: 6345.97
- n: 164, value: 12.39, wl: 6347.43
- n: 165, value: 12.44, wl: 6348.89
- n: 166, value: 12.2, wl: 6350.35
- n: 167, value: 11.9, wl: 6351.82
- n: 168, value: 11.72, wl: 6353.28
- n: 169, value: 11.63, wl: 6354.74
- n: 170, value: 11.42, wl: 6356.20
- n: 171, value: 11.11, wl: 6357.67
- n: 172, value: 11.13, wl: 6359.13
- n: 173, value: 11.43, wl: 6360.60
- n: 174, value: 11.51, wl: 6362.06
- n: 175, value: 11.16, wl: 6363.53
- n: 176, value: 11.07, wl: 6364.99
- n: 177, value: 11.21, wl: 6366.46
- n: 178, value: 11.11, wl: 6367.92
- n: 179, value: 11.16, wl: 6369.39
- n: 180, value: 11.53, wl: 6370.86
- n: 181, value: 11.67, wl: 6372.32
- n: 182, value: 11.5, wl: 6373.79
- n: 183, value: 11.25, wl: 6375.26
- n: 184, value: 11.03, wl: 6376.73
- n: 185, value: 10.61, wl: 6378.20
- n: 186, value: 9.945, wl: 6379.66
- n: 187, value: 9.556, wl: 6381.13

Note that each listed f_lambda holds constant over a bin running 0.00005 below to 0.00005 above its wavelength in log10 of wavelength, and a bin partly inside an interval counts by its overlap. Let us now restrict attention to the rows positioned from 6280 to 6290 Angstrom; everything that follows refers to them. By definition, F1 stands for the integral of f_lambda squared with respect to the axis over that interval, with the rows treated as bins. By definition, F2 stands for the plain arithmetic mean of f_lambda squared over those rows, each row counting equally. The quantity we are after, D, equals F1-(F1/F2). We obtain 658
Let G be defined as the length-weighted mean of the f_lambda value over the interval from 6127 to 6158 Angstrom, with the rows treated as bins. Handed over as 10.3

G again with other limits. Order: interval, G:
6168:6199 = 6.3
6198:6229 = 5.7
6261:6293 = 7.7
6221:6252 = 5.5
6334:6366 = 11.8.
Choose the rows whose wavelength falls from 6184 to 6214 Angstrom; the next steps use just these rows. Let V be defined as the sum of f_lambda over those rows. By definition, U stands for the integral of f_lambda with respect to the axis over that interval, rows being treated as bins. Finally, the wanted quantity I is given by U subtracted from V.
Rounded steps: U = 183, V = 128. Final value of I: -55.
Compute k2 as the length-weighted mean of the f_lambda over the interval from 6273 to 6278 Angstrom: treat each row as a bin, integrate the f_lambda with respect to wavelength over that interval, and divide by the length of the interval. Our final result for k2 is 7.4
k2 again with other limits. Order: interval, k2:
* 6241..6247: 5.5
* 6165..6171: 6.2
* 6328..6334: 11.3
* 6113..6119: 10.8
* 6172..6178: 6.5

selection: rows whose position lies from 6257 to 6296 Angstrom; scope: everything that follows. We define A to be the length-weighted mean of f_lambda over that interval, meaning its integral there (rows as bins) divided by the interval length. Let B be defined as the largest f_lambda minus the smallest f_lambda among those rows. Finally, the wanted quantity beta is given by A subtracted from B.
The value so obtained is -5.3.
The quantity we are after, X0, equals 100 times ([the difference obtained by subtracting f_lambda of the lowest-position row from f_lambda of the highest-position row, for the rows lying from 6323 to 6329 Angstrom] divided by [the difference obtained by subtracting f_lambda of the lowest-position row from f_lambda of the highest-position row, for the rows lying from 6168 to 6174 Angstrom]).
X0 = 160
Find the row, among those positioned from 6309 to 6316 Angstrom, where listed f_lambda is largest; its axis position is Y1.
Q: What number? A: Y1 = 6315.36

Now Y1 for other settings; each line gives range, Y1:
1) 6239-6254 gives 6253.14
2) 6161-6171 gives 6170.18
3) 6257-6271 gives 6266.11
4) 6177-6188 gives 6180.13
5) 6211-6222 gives 6211.52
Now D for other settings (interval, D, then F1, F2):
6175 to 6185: 464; 474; 47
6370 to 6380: 1230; 1240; 123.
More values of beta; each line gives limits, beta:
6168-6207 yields -4.4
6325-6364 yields -10.1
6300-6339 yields -8.1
